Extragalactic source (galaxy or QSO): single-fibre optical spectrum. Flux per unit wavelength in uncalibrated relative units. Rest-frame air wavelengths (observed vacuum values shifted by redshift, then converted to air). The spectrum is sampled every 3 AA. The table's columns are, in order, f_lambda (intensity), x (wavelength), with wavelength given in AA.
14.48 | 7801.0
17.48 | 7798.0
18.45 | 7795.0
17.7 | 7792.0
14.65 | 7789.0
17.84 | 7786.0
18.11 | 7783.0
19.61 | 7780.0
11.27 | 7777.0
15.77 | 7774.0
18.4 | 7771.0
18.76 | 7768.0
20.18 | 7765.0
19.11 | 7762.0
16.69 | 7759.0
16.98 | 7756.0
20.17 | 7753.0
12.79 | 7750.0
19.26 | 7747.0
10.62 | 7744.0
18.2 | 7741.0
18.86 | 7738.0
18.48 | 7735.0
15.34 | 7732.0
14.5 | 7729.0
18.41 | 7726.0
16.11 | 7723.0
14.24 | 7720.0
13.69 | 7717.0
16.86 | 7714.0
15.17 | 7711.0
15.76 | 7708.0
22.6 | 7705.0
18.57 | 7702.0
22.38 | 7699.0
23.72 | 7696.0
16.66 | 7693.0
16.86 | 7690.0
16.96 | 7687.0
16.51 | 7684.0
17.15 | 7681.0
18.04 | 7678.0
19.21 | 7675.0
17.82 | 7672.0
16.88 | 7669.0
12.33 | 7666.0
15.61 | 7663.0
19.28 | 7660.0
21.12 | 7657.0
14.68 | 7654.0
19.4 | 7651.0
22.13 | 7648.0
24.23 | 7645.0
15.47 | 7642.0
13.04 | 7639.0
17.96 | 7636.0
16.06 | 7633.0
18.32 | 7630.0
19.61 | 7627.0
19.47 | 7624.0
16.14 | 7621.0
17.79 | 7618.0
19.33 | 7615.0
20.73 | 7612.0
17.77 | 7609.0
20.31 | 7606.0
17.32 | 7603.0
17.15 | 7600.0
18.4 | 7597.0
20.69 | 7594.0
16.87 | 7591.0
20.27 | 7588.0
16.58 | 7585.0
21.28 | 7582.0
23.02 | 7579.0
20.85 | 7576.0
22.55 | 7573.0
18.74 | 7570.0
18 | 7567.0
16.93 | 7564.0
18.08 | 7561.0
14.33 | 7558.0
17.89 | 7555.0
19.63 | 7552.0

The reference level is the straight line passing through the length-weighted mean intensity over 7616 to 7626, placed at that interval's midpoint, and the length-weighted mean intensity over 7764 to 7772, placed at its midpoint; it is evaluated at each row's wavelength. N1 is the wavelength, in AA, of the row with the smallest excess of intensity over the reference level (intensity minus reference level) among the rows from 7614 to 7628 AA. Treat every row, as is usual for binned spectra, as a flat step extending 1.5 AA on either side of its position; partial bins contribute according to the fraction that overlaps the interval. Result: 7621.0 AA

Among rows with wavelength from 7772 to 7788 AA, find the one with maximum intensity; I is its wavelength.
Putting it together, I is 7780.0 AA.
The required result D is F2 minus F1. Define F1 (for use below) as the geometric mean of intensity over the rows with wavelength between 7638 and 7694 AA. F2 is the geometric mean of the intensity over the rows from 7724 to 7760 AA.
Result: -0.9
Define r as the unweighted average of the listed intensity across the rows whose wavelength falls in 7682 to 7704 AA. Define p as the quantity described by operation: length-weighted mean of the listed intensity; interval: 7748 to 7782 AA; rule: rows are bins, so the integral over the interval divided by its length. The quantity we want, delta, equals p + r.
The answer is 36.1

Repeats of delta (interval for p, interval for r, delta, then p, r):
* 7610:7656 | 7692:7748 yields 35.7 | 18.3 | 17.3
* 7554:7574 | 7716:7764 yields 34.4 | 18.0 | 16.5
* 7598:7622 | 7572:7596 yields 38.6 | 18.4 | 20.3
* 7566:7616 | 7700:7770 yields 36.4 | 19.4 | 17.0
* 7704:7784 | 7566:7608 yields 36.3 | 16.8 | 19.4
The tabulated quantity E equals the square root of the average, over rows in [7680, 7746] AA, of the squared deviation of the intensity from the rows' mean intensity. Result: 2.94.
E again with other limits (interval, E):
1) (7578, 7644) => 2.22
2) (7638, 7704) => 3.10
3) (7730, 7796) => 2.64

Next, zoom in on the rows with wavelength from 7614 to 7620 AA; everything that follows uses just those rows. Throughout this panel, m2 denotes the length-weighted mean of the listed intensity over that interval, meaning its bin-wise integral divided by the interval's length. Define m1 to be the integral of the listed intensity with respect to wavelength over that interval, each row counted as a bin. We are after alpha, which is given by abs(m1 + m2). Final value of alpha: 128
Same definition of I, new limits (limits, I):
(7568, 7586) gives 7579.0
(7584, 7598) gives 7594.0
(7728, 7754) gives 7753.0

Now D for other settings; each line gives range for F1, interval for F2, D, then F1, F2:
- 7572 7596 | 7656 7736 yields -2.9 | 20.1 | 17.2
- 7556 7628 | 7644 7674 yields -0.7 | 18.7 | 18.0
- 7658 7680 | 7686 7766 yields 0.3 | 16.9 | 17.1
